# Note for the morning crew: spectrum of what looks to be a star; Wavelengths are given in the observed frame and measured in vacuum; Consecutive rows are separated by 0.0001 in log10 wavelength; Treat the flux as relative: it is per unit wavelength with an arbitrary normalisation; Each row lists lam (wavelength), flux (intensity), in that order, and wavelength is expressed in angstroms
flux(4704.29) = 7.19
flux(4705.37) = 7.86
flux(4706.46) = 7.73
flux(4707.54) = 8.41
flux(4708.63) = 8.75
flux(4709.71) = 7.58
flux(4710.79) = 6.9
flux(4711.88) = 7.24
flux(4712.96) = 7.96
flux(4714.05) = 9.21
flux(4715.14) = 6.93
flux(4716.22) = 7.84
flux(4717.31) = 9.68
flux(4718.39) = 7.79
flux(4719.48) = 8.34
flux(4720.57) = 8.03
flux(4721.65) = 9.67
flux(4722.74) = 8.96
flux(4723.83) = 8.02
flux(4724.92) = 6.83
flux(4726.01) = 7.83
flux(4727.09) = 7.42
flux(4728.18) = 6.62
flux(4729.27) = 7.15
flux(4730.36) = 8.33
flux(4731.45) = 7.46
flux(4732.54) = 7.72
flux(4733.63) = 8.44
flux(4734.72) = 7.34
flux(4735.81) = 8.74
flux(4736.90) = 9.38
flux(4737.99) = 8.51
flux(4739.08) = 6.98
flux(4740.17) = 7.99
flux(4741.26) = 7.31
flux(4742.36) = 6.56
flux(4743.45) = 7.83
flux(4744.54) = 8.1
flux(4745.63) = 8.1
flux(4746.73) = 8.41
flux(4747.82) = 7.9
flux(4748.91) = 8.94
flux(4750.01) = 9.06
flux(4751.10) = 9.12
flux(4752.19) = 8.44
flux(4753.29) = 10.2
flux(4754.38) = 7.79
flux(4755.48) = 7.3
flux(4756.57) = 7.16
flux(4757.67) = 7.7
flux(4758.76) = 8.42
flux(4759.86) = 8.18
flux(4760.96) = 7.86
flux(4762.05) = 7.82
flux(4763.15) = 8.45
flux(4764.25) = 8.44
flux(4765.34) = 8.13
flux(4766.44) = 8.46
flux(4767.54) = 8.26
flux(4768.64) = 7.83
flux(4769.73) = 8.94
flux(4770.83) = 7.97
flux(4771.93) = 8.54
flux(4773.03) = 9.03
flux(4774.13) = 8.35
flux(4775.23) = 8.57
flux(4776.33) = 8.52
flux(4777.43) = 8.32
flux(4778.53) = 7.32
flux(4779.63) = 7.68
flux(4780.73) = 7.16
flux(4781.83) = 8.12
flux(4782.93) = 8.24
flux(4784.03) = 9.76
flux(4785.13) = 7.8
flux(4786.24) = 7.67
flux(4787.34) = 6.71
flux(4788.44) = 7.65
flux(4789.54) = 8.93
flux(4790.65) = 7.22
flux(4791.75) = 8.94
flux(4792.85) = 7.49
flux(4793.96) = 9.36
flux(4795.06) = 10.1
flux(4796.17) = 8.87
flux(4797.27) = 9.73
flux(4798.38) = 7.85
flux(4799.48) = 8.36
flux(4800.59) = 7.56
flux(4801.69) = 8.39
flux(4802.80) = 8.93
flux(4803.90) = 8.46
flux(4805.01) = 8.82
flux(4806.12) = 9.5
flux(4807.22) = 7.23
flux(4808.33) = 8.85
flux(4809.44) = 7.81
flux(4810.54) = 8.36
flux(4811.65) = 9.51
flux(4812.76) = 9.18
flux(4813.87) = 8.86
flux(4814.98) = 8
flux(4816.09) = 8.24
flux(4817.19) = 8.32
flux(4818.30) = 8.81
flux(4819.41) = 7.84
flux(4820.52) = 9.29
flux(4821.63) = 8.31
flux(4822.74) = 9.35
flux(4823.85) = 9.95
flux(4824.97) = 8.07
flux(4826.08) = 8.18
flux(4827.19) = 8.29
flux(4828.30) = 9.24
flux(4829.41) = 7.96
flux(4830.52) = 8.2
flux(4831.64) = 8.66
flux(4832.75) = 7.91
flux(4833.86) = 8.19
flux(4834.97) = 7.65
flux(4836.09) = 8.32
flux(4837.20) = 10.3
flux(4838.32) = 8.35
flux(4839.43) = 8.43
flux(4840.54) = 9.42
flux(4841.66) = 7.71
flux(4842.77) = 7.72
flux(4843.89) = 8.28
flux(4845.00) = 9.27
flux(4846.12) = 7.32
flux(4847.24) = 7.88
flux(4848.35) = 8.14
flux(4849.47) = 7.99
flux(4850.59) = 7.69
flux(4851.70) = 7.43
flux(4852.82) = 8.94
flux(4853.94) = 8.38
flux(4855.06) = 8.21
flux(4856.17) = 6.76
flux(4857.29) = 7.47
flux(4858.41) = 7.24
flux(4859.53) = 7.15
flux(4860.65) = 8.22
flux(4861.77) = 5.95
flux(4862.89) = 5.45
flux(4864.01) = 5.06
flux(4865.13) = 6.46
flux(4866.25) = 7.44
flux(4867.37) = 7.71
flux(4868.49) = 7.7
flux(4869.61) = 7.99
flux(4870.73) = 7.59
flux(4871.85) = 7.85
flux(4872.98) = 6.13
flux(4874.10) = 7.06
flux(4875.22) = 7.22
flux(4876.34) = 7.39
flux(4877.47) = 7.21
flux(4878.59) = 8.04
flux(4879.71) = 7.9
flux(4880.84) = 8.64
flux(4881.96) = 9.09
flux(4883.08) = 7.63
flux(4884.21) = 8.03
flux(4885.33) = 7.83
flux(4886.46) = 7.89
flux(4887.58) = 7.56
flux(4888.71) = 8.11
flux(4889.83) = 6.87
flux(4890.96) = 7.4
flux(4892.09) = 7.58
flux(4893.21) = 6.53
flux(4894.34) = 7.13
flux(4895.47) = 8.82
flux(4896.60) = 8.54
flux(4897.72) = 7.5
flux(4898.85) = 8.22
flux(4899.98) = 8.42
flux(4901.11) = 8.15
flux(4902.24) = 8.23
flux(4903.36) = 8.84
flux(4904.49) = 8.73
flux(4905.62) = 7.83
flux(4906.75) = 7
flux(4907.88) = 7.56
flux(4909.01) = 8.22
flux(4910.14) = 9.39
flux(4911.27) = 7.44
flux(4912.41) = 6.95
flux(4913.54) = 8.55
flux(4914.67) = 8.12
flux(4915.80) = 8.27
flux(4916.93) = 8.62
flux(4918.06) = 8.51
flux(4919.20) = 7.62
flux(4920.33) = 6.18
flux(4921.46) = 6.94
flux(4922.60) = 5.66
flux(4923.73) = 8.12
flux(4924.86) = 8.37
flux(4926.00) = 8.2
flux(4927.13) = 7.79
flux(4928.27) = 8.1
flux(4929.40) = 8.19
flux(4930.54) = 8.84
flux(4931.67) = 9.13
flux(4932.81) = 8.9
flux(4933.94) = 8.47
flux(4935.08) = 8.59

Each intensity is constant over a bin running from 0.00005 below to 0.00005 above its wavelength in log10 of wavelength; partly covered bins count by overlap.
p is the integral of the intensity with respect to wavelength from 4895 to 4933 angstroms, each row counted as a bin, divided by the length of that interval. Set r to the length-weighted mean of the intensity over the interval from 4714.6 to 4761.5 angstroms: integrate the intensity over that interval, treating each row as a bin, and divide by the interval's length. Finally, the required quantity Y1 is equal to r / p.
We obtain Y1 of 1.00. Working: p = 8.05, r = 8.1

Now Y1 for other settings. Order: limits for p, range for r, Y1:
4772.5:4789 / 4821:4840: 1.06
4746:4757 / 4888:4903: 0.93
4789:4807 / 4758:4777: 0.97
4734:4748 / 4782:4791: 1.01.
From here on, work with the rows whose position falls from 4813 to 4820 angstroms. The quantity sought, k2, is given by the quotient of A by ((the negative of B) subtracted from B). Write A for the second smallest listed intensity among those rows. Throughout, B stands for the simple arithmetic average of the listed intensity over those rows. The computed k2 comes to 0.479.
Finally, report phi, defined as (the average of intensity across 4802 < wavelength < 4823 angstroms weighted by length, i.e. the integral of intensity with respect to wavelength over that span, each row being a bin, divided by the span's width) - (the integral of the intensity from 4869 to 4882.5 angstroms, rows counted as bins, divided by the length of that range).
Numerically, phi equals 0.9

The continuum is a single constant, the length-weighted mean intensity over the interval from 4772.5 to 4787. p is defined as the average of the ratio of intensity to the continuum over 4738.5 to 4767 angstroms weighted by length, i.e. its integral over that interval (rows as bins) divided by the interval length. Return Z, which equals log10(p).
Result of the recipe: -0.004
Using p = 0.99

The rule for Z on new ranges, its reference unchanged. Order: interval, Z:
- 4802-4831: 0.022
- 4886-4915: -0.014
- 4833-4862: -0.007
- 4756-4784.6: 0.002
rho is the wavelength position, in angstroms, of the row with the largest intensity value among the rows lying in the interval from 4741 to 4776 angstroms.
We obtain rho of 4753.29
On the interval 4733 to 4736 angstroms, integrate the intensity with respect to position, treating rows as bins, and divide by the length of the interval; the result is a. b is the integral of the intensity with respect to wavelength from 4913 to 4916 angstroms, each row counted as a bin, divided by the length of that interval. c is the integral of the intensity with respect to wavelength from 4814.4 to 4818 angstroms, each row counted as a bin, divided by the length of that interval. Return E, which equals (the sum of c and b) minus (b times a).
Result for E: -51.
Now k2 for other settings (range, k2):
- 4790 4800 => 0.433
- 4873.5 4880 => 0.483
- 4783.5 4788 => 0.480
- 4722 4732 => 0.448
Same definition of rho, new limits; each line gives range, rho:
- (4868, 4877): 4869.61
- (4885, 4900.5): 4895.47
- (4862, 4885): 4881.96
